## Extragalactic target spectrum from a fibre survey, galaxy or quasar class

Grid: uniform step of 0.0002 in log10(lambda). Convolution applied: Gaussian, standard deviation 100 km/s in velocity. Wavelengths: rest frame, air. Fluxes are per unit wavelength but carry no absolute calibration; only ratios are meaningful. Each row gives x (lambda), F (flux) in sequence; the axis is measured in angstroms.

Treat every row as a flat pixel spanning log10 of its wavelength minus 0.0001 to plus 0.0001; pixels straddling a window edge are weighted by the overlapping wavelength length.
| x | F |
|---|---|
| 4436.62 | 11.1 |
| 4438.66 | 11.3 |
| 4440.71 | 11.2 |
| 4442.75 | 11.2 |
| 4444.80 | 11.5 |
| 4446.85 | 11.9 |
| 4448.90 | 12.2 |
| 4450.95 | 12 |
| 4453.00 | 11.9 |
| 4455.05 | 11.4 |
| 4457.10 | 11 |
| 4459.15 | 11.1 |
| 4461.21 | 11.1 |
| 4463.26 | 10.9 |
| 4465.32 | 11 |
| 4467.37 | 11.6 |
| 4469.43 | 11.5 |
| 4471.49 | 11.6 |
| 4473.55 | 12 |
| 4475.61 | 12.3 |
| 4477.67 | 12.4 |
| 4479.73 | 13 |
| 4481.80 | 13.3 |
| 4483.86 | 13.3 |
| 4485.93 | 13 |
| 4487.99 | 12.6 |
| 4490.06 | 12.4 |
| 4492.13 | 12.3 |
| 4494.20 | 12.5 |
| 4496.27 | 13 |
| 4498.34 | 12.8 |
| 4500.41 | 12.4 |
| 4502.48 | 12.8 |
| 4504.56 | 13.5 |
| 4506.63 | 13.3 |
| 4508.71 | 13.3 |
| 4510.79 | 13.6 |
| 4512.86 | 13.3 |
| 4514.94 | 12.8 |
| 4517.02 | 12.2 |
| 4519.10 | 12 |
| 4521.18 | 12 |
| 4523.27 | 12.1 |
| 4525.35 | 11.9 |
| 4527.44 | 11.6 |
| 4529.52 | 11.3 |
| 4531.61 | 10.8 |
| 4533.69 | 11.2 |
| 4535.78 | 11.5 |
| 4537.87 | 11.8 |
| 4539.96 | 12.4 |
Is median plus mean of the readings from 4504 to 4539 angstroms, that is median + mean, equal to 24.2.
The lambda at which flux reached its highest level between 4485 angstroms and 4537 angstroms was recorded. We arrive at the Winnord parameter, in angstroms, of 4510.79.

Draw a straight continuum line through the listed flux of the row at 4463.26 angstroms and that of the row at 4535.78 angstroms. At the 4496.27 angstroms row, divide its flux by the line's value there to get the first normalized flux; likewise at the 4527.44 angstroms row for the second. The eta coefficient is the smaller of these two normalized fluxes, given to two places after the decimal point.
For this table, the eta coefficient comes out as 1.01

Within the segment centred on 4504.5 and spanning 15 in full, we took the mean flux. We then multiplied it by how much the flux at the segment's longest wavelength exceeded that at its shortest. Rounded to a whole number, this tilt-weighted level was 10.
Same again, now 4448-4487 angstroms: 10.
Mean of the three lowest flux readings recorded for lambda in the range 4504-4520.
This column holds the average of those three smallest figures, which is 12.3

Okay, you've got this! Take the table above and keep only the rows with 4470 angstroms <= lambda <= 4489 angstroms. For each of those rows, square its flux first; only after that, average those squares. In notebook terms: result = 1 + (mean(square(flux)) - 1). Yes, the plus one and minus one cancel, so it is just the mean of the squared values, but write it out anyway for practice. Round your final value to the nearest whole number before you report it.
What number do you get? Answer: 159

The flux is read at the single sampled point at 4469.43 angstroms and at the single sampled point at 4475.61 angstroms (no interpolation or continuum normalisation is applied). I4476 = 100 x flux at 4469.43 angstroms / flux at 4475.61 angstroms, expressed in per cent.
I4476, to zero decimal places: 93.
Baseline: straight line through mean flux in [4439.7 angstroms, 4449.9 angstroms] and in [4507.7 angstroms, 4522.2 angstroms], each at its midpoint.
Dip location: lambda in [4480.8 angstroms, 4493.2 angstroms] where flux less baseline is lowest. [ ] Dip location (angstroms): 4492.13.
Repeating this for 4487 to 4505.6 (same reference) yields 4500.41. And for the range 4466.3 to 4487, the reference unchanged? 4469.43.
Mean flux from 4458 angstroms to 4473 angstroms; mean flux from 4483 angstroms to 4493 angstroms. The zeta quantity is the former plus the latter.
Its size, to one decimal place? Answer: 24.0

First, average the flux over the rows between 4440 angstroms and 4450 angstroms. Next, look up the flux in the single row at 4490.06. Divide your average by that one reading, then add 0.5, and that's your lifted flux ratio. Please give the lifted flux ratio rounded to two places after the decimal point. 1.44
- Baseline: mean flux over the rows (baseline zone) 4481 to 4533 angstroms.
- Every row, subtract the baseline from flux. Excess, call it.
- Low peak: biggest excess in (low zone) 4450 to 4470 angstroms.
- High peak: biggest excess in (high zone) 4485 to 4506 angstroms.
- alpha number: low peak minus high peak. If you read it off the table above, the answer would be -1.5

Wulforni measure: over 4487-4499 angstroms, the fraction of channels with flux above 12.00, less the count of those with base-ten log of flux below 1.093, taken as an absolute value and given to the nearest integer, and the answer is 0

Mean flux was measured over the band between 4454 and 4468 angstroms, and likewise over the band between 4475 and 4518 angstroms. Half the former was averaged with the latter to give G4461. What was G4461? 9.22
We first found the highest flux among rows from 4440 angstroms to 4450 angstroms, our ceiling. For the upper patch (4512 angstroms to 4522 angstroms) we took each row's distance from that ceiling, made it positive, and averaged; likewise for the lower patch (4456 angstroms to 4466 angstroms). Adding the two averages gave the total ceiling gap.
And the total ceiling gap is 1.6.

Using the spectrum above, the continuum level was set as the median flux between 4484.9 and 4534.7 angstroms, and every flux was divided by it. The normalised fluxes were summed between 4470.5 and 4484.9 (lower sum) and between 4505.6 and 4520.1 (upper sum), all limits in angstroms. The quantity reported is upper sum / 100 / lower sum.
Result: 0.0103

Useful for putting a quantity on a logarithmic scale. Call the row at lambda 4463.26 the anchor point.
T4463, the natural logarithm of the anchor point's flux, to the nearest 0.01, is 2.39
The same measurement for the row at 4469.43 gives 2.44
